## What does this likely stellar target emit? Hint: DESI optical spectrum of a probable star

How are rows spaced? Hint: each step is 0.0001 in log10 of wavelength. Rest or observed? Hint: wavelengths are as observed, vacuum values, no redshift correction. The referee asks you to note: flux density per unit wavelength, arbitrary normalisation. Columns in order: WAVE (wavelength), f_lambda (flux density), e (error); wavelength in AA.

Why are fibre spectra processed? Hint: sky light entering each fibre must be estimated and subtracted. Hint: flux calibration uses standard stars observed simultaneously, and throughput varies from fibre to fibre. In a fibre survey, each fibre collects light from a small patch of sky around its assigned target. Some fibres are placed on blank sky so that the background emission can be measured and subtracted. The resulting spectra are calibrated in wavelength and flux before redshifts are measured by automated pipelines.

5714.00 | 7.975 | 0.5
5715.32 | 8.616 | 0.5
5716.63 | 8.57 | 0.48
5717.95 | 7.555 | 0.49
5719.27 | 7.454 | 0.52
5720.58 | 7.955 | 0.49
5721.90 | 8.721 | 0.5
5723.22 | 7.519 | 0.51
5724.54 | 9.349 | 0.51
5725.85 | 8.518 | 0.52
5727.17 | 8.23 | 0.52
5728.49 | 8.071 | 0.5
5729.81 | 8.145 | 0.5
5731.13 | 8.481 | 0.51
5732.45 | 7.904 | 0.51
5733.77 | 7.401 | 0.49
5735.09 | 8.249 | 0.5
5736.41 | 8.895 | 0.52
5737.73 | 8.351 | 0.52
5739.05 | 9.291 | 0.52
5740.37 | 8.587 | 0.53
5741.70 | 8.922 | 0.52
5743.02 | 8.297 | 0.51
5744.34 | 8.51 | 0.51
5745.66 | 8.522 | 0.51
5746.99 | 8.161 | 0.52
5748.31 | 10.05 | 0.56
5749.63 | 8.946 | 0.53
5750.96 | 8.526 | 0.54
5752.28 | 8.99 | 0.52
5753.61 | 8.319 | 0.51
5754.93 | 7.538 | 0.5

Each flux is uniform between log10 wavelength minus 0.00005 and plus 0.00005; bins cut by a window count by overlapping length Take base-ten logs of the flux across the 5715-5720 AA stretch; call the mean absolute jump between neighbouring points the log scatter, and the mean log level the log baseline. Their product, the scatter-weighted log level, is 0.019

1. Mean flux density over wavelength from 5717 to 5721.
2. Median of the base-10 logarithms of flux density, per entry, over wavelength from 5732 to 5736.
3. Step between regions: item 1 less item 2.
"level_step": 6.8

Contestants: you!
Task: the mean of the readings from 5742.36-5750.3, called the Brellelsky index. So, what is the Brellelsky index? 8.75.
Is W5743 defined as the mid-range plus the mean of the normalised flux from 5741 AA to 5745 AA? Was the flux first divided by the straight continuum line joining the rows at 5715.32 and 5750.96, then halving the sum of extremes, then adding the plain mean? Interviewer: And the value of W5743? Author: 2.01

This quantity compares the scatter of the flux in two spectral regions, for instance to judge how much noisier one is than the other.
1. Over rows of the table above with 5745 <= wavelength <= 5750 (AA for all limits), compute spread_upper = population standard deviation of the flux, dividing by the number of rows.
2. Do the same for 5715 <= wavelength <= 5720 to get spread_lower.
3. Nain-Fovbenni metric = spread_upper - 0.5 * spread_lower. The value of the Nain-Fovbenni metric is 0.44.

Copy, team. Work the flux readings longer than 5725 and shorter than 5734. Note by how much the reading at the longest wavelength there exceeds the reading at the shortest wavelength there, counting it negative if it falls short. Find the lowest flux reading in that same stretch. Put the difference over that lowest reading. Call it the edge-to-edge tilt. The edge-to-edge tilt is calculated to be -0.15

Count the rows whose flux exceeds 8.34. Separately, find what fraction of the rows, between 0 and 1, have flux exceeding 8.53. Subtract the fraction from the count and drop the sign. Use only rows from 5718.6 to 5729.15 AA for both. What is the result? 2.75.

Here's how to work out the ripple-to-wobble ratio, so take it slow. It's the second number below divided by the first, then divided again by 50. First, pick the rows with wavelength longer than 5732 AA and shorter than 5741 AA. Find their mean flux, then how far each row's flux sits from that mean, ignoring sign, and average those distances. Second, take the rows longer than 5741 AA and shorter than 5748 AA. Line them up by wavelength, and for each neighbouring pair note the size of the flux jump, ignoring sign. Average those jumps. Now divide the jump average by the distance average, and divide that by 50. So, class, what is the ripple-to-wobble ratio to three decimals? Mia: 0.013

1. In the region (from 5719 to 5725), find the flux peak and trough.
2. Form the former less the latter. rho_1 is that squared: 3.6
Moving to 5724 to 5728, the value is 1.3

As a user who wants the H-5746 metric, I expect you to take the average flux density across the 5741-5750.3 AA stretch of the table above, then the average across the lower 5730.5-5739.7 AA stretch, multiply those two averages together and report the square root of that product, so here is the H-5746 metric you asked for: 8.57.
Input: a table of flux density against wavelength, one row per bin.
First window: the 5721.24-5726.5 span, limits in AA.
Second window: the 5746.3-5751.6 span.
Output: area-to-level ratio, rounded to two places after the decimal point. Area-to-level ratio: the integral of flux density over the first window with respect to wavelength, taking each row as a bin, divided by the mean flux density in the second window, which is 5.04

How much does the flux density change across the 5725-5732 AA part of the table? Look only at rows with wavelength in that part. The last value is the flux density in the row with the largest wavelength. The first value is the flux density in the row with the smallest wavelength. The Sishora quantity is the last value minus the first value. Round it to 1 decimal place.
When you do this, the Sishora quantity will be 0.0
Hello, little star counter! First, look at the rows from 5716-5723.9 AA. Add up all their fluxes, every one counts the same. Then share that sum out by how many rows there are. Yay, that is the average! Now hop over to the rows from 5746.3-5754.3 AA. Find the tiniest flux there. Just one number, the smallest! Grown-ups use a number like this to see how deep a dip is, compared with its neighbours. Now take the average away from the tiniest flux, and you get 0.20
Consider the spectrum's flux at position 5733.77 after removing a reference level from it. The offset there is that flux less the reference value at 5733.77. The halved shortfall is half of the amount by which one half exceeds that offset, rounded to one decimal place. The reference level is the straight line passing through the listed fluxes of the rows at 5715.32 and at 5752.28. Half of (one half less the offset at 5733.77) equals 1.0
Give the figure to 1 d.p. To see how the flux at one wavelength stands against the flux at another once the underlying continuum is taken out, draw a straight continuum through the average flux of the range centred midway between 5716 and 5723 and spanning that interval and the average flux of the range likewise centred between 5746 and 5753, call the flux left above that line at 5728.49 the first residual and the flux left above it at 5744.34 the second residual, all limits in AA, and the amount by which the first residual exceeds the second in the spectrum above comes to 0.0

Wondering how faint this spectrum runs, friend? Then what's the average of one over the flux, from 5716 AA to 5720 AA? 0.128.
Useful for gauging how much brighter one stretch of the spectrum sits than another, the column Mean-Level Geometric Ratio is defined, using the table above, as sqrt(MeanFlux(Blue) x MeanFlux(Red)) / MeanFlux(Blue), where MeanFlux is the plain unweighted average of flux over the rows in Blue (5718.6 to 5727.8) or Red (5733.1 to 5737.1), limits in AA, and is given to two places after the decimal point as 1.00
